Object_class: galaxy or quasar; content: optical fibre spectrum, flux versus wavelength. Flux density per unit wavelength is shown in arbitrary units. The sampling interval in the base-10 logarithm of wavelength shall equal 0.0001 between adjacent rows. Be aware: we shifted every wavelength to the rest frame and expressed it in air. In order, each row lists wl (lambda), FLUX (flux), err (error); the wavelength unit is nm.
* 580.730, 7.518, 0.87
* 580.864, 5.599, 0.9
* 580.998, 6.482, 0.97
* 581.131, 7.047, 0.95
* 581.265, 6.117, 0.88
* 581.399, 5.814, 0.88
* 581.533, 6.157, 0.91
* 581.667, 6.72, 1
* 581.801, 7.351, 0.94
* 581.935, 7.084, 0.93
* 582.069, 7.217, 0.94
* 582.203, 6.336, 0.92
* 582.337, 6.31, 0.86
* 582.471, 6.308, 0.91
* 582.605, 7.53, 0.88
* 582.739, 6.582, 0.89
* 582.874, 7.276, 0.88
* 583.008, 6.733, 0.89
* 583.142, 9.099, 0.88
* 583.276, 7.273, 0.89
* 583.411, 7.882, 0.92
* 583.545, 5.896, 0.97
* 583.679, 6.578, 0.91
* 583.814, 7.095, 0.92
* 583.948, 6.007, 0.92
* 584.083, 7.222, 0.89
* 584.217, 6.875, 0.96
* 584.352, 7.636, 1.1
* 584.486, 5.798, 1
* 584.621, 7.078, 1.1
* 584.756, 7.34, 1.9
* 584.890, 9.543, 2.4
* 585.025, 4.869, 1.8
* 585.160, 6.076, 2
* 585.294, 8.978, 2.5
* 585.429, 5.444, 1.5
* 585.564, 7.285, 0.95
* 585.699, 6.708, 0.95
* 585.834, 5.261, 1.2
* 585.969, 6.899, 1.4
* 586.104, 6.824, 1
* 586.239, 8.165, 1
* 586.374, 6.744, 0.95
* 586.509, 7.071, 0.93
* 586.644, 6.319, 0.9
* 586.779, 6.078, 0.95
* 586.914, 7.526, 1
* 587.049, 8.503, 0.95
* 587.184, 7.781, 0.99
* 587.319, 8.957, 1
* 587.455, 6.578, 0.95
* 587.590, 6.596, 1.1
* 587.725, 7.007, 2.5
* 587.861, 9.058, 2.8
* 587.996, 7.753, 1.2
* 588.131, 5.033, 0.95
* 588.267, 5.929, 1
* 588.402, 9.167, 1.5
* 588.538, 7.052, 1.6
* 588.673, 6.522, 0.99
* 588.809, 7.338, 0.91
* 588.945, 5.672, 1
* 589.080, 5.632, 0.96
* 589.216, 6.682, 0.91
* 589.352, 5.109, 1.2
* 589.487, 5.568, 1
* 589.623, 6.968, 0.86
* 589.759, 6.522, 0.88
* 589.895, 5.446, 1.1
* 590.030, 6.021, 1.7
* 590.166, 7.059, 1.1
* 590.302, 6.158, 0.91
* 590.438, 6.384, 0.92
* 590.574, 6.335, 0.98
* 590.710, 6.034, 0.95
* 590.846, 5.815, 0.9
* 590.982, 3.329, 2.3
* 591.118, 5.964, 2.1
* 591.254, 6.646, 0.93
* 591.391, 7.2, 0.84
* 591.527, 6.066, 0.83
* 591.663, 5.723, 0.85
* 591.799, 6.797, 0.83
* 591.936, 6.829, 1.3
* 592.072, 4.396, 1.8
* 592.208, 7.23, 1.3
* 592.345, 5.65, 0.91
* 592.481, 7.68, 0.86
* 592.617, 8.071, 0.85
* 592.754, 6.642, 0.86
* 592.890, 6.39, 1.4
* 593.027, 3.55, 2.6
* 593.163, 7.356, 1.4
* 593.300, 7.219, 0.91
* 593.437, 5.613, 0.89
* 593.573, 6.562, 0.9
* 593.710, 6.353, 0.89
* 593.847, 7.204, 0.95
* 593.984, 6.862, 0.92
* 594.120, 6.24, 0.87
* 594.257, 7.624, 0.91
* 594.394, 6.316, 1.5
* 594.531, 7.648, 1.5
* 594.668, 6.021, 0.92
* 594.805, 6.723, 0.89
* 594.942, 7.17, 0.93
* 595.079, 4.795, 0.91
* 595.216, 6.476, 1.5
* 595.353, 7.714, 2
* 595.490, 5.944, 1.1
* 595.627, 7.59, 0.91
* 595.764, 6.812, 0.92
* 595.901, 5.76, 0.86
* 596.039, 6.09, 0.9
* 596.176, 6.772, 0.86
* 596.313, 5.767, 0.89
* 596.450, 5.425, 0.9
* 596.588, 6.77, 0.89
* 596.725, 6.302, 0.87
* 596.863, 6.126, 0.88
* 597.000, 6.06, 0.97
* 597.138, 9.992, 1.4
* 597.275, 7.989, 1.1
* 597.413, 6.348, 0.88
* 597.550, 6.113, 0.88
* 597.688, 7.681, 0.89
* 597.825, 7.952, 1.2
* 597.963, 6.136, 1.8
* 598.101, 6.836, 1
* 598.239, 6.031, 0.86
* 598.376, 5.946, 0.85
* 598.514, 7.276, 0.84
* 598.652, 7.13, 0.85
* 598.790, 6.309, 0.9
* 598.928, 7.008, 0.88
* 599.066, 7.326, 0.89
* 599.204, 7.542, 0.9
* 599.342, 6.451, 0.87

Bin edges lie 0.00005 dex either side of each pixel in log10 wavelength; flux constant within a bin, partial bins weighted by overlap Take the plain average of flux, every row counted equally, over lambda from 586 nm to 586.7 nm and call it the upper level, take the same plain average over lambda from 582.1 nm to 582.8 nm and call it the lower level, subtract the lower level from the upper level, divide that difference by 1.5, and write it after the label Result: 0.3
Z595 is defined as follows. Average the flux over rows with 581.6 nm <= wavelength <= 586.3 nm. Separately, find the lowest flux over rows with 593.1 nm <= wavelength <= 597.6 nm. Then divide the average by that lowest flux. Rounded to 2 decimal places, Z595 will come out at 1.45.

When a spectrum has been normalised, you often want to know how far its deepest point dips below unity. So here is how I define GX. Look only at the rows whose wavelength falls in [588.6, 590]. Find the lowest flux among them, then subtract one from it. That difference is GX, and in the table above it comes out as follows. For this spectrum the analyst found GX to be 4.1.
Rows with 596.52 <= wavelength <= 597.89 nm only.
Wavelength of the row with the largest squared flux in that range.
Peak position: 597.138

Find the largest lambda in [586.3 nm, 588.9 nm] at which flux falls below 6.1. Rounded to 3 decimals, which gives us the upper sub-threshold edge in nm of 588.267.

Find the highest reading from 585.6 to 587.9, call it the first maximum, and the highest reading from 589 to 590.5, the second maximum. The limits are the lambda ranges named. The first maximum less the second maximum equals 2.0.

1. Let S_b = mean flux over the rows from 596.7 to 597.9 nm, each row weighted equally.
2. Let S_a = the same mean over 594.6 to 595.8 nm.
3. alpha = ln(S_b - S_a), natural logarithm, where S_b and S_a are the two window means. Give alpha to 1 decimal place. -0.5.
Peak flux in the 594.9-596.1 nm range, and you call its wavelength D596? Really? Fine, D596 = 595.353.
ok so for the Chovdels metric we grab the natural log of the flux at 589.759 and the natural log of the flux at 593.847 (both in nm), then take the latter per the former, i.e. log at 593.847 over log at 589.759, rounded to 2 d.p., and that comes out 1.05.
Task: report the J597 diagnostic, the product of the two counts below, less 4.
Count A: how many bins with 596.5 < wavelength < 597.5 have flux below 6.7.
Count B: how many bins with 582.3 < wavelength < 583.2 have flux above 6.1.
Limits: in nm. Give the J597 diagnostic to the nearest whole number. 24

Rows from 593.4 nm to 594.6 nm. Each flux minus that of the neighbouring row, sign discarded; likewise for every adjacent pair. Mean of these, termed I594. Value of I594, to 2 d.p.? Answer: 0.87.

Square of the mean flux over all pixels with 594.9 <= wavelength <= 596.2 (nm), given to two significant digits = 42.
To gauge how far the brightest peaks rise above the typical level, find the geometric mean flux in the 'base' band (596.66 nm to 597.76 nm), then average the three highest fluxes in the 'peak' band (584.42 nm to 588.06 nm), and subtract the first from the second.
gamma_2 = 2.2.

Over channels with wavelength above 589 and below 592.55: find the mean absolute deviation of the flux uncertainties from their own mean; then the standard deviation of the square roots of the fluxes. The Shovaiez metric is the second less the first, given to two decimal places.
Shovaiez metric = -0.10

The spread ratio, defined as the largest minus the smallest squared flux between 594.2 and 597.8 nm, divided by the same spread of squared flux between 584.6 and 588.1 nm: 1.14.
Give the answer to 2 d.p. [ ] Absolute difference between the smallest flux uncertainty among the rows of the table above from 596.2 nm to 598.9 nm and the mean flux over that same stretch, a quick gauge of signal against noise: 5.91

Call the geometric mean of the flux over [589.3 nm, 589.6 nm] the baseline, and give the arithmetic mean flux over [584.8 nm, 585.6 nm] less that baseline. 1.7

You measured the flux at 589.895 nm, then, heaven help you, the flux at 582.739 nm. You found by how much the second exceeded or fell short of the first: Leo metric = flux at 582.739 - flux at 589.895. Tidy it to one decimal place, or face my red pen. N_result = 1.1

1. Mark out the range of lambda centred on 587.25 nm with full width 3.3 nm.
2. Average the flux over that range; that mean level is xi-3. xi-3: 7.1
